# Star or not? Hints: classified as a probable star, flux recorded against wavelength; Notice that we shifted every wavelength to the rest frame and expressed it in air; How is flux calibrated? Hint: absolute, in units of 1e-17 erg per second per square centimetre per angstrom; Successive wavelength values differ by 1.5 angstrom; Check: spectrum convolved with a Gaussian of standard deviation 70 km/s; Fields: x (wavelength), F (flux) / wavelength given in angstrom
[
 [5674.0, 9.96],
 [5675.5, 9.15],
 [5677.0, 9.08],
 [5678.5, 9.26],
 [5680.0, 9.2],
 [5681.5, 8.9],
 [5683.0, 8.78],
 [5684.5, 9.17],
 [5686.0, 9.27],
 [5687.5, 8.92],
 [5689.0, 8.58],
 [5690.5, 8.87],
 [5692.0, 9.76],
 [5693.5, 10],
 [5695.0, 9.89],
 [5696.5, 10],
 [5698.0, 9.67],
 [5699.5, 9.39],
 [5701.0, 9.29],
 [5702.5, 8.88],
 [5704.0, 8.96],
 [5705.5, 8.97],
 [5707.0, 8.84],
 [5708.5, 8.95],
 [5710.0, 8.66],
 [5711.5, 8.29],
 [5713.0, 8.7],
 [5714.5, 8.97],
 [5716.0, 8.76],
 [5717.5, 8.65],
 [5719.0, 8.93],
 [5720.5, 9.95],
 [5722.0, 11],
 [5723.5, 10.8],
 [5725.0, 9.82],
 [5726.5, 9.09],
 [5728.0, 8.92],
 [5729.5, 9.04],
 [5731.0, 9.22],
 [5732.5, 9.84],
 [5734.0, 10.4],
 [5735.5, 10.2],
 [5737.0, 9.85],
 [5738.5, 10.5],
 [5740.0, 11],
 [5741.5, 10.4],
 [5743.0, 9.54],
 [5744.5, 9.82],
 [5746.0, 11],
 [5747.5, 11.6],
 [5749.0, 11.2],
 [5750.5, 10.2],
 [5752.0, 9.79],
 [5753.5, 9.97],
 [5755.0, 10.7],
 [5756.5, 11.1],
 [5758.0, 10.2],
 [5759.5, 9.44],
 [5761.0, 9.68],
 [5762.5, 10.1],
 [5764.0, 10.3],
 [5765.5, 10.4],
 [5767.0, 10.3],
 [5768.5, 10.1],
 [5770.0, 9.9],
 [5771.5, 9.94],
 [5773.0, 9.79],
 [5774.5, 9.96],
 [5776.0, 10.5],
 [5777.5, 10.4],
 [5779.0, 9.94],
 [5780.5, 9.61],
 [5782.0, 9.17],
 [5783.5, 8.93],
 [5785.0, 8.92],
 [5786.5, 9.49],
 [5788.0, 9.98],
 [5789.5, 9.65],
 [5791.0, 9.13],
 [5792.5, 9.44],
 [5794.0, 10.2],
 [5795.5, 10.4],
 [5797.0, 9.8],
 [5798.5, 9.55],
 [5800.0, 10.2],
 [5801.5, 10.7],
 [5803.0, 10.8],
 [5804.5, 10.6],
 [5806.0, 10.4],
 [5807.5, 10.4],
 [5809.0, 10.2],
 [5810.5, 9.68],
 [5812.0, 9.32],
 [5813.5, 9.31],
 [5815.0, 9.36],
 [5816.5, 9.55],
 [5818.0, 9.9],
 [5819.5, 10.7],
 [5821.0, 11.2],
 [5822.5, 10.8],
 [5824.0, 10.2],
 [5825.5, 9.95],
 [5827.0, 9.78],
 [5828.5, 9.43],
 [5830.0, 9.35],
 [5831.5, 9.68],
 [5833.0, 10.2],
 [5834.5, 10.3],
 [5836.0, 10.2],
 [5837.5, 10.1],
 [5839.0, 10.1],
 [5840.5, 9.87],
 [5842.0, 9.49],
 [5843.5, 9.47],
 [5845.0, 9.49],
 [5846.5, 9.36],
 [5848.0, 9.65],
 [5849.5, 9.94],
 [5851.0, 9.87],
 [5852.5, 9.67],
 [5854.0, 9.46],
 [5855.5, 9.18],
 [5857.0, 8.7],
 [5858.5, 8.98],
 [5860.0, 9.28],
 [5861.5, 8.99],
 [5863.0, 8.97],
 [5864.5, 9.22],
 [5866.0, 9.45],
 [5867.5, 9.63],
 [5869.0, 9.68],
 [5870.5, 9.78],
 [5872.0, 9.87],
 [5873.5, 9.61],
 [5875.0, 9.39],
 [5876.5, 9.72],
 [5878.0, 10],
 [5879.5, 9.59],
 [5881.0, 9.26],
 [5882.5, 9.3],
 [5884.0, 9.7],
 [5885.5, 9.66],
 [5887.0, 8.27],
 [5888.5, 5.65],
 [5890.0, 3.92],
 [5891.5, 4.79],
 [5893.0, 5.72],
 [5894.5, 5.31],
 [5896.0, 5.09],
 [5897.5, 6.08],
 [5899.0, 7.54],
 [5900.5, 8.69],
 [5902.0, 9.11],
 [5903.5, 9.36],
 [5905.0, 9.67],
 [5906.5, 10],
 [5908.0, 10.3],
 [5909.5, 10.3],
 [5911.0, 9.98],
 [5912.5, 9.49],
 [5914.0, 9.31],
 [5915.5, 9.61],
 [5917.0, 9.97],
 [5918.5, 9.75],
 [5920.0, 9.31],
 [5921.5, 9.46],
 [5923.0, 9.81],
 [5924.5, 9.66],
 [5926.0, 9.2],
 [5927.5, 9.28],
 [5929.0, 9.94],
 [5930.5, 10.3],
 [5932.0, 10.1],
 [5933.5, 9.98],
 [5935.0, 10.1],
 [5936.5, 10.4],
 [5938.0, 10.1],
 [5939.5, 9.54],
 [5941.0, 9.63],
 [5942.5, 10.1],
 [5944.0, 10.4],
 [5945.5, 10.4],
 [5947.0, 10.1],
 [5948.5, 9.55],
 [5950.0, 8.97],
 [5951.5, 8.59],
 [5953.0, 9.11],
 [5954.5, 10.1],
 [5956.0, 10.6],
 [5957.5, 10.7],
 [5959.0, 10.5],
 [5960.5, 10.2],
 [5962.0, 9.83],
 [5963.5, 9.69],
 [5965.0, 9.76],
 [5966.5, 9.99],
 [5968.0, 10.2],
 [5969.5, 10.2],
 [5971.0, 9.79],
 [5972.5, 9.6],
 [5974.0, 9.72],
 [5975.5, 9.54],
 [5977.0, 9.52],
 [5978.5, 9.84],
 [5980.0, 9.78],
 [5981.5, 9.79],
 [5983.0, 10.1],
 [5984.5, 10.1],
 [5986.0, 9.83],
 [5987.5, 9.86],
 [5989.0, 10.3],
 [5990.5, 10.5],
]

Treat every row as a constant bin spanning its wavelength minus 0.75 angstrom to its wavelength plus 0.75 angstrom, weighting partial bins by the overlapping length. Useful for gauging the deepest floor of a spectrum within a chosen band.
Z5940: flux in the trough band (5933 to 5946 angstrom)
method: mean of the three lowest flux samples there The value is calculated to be 9.72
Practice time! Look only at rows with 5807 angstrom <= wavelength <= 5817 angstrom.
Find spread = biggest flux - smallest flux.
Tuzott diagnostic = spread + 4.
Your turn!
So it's 5.09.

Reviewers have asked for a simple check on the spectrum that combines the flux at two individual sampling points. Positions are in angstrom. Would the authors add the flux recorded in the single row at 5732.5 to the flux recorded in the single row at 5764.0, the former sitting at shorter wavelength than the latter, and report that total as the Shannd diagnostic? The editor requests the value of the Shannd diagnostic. 20.1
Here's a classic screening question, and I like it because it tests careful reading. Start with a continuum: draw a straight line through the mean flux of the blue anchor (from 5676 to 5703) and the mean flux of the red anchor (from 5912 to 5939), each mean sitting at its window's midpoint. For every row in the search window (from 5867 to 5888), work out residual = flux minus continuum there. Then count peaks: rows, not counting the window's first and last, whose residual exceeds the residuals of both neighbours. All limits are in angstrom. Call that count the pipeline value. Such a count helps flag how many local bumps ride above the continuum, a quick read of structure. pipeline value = 3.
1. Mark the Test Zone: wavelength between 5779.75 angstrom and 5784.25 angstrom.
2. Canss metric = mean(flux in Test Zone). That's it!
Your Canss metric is 9.24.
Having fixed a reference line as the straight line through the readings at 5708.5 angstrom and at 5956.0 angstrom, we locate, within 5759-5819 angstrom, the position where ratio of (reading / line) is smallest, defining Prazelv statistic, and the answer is 5785.0 angstrom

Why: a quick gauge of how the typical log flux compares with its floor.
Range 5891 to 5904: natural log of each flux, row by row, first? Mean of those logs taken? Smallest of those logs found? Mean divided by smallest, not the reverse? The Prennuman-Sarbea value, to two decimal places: 1.21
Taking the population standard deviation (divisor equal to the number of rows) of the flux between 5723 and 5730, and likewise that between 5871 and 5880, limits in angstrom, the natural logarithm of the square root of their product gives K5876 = -1.0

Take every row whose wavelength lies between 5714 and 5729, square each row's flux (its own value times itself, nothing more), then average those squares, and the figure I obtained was 91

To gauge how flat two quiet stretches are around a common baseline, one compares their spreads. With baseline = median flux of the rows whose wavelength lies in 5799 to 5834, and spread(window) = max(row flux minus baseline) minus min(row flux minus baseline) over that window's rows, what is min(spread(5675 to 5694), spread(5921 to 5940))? 1.20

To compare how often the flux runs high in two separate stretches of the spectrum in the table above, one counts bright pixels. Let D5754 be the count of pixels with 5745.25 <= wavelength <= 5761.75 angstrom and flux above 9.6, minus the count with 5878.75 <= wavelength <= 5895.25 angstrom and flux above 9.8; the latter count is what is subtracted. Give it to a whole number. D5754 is 10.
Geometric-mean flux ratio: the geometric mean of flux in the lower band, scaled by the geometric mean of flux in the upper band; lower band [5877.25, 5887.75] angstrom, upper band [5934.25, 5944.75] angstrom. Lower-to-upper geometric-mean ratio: 0.94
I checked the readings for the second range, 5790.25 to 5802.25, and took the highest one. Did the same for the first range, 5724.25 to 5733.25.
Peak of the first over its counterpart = 0.92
